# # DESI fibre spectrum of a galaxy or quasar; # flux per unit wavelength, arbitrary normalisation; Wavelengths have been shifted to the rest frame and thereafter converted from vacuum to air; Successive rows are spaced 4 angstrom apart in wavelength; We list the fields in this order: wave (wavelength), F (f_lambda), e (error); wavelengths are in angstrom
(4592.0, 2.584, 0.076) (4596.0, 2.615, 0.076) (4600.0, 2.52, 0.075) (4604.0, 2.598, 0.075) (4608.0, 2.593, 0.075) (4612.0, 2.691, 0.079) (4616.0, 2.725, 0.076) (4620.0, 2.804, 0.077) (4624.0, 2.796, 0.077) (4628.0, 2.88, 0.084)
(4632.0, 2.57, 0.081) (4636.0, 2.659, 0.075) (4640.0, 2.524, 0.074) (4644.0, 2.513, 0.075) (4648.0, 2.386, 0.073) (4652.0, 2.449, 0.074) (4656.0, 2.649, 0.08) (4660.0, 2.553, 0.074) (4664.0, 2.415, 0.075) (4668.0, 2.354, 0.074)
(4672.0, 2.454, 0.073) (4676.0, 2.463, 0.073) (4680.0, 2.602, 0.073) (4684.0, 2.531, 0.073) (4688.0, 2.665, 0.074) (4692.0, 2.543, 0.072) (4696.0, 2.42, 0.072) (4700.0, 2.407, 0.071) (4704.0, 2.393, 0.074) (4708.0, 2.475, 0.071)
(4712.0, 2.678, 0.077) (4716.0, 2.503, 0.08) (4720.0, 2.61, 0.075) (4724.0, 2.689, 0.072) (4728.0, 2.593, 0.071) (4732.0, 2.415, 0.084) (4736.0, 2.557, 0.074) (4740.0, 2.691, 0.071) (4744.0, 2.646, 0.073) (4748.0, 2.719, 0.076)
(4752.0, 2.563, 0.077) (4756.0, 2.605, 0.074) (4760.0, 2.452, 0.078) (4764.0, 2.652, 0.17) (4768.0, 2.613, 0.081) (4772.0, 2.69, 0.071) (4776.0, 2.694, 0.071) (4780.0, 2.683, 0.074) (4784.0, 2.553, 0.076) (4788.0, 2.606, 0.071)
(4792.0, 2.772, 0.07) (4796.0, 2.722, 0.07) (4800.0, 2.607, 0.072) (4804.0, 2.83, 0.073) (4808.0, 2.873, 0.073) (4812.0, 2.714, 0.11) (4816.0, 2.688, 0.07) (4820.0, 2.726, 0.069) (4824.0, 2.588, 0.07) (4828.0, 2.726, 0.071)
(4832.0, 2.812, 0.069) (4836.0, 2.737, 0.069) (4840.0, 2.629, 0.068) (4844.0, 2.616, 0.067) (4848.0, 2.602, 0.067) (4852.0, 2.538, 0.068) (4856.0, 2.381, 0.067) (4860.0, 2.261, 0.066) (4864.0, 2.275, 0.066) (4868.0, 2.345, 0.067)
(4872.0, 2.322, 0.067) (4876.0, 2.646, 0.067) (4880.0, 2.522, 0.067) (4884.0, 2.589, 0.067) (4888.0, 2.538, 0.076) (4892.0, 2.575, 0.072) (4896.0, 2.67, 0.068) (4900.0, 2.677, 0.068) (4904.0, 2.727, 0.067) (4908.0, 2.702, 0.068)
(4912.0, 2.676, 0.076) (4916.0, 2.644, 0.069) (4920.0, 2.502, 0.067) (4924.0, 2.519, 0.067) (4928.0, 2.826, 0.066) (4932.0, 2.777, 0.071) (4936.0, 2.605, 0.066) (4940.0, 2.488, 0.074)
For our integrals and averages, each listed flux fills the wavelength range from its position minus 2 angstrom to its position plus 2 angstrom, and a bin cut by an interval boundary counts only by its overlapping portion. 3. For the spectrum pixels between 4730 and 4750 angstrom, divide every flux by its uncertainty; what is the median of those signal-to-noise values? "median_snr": 36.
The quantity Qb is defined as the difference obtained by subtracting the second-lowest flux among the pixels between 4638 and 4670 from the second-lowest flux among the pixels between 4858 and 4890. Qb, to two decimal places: -0.11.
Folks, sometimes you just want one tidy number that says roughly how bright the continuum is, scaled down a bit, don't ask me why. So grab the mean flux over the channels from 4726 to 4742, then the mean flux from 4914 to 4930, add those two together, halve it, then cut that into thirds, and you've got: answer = 0.864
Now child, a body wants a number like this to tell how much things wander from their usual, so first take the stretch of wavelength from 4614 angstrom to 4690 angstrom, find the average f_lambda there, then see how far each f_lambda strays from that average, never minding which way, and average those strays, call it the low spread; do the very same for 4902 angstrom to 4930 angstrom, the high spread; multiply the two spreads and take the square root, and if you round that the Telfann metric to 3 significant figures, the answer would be 0.103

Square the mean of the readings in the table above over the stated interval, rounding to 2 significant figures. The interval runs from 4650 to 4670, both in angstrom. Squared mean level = 6.2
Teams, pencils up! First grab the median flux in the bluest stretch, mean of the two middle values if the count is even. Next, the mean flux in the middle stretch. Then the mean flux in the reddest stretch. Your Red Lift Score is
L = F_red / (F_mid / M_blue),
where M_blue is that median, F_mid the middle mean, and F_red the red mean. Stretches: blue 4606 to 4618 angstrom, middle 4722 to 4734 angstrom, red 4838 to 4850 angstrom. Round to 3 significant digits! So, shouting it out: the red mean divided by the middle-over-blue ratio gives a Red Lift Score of 2.74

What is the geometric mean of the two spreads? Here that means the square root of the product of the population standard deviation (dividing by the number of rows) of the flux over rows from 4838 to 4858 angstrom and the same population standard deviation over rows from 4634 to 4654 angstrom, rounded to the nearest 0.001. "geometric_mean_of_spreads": 0.091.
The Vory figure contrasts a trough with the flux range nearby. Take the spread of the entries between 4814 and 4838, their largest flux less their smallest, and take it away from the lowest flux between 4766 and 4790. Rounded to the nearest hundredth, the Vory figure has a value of 2.33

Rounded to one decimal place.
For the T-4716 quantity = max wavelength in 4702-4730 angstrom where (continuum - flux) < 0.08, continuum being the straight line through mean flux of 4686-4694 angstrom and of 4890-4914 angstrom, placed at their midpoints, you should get 4728.0 angstrom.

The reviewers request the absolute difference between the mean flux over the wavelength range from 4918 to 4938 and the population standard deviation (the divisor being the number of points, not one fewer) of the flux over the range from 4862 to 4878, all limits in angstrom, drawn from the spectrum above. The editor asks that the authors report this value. 2.50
